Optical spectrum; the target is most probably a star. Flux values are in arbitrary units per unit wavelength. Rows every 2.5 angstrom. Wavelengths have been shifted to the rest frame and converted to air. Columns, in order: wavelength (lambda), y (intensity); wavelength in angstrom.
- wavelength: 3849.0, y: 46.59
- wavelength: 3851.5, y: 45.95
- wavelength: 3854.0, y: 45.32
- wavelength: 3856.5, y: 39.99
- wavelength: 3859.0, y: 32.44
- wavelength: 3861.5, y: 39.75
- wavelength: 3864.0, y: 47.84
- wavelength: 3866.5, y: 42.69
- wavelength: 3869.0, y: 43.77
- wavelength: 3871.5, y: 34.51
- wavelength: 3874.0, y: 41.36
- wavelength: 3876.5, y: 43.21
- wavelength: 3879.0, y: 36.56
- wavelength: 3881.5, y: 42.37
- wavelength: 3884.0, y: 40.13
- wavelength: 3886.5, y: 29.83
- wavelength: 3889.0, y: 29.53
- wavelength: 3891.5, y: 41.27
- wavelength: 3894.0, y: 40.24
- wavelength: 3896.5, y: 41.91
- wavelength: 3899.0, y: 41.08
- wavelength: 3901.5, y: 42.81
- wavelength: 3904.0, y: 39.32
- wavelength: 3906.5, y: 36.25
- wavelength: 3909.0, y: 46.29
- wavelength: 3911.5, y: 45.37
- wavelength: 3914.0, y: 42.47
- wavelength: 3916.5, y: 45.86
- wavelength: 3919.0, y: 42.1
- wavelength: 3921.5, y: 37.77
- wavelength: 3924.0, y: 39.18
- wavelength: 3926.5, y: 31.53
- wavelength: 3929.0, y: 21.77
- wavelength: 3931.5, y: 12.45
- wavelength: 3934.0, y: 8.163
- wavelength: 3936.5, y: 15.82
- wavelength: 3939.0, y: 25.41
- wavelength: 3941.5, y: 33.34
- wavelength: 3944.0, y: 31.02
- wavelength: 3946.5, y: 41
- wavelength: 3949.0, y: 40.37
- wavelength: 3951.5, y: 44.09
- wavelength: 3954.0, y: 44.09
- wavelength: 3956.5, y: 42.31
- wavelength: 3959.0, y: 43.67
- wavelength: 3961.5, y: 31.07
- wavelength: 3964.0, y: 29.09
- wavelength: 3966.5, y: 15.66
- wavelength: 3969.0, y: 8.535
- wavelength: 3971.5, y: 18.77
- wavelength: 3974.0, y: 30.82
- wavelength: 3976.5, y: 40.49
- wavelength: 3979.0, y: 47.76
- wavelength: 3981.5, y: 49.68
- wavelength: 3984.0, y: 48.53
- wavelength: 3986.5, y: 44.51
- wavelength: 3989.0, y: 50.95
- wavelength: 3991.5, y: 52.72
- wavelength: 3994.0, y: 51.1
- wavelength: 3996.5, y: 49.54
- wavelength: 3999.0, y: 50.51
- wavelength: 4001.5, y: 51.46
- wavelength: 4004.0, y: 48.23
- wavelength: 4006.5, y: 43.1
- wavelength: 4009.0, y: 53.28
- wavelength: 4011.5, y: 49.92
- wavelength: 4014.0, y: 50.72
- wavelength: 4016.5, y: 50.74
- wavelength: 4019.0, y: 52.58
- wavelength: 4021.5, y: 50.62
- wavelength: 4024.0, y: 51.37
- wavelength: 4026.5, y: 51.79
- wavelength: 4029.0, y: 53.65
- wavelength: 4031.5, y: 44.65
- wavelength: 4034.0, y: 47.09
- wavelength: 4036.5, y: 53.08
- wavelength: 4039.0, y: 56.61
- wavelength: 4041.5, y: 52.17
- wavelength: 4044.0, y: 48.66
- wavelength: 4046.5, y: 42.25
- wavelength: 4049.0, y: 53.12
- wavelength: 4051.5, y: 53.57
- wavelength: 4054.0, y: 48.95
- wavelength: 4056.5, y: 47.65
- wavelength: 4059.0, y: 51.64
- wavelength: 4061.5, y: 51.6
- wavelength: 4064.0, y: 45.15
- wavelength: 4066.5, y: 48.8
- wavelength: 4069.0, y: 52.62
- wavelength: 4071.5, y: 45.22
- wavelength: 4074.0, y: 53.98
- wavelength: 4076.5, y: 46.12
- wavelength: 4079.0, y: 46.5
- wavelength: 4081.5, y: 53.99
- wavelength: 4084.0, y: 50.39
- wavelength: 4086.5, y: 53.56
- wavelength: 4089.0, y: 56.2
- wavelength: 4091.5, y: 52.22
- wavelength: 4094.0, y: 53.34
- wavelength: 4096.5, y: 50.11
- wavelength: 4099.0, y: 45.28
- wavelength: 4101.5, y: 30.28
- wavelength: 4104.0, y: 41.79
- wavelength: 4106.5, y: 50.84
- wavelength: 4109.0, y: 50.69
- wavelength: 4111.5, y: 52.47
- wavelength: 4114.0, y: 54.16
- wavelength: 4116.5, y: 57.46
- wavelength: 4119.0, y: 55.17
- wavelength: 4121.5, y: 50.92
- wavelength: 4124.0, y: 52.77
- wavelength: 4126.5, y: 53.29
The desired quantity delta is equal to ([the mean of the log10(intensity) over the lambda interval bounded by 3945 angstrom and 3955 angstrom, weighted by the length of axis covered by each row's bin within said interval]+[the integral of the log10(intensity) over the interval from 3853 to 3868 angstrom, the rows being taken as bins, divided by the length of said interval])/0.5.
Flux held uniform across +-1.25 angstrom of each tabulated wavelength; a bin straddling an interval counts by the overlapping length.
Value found 6.47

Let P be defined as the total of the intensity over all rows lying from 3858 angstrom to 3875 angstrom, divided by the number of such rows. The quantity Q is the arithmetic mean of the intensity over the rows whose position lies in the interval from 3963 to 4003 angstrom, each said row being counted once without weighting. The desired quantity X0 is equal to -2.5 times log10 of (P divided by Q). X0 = -0.01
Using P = 40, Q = 40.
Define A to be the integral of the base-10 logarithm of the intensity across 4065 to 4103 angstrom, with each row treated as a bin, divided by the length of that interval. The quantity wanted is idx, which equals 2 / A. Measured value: 1.19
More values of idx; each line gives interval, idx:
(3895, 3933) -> 1.29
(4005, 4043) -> 1.17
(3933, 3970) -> 1.40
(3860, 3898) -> 1.25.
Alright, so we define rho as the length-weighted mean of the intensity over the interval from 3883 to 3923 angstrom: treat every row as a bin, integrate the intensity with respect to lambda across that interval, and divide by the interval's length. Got 40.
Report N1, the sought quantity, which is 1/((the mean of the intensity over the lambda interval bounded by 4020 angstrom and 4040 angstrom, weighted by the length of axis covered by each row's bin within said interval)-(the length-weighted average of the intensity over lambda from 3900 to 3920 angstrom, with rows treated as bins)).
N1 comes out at 0.1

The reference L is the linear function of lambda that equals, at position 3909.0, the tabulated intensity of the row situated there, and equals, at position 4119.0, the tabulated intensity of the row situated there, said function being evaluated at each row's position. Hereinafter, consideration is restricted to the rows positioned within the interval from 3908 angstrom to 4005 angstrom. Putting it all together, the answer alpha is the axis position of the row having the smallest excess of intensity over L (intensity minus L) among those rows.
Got 3969.0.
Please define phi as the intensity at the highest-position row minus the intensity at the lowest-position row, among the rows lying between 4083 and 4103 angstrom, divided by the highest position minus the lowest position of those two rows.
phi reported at -1.1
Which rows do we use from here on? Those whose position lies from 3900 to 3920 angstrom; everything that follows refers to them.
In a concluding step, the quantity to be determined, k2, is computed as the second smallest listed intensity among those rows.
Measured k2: 39.32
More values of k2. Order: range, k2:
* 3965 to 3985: 15.66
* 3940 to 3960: 33.34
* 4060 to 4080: 45.22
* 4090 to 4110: 41.79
